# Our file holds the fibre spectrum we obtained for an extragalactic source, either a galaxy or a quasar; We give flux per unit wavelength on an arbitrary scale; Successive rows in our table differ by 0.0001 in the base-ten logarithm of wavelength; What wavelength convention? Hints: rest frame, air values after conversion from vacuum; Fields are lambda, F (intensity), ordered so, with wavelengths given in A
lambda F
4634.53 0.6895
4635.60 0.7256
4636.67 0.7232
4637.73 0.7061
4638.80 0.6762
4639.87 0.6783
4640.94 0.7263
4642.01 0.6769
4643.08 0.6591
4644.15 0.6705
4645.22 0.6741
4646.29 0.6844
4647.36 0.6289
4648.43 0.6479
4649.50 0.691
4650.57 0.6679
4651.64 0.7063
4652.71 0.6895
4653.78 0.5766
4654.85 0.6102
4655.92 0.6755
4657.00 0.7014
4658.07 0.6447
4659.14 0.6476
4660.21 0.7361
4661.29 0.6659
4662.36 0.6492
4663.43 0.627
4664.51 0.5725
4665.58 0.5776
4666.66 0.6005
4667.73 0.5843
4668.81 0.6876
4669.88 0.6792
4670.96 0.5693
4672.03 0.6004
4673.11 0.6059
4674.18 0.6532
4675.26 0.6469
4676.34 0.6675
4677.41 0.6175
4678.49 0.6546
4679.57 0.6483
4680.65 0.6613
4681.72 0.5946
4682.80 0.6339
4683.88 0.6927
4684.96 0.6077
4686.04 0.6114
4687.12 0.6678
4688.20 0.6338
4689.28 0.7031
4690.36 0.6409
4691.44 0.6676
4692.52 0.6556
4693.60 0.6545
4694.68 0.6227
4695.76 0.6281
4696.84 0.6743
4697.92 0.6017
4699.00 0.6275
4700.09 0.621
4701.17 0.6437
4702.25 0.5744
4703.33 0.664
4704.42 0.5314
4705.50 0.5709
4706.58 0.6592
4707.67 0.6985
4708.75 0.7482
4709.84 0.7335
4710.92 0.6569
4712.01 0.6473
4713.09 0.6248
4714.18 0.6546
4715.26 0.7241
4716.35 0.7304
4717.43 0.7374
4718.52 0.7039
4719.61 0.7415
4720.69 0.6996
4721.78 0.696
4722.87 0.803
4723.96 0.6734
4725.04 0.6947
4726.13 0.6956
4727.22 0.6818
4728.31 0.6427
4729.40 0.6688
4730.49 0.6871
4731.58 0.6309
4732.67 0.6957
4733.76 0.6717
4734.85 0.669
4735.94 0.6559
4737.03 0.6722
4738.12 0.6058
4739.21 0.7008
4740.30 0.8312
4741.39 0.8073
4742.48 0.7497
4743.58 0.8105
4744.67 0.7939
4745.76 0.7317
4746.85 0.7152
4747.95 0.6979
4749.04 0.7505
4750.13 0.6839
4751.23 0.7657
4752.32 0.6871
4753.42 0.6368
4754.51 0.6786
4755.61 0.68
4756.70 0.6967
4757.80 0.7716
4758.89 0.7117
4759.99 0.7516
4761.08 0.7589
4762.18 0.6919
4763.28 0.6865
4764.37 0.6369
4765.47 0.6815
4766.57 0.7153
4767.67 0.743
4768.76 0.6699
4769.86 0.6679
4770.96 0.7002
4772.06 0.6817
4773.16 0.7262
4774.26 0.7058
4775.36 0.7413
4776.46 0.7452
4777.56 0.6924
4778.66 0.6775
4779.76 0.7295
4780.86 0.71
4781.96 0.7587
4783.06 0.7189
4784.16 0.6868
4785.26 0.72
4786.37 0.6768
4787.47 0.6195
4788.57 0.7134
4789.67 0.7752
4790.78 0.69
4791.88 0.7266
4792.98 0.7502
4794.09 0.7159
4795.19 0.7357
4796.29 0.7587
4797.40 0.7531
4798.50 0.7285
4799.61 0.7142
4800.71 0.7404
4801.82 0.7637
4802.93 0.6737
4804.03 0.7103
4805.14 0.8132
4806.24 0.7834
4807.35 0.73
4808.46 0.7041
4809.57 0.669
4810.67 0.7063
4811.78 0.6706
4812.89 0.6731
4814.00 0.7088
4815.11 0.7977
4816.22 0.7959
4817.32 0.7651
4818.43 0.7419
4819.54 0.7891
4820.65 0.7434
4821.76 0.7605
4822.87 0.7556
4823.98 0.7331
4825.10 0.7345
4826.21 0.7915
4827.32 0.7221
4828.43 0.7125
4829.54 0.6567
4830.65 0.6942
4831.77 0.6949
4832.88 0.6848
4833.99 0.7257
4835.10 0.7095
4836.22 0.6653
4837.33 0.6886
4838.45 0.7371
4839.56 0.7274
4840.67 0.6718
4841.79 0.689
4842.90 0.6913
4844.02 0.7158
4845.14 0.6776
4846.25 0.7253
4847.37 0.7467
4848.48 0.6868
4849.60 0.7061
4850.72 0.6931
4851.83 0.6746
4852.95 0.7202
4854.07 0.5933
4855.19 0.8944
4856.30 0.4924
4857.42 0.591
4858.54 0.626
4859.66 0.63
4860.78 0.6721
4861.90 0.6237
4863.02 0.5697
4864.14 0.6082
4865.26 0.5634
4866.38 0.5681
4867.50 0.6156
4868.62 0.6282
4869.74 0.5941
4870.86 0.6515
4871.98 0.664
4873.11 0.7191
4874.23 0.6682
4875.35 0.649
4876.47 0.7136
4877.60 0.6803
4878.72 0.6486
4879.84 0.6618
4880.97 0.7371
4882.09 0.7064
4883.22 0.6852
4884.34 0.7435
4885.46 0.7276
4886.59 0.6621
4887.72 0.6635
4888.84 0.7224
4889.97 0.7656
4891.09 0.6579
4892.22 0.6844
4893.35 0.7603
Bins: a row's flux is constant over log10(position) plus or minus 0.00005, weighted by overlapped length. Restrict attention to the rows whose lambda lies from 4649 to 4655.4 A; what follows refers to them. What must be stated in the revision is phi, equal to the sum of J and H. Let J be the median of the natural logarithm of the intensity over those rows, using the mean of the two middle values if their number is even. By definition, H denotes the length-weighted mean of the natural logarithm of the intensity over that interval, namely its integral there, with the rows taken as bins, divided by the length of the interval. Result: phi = -0.81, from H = -0.424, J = -0.388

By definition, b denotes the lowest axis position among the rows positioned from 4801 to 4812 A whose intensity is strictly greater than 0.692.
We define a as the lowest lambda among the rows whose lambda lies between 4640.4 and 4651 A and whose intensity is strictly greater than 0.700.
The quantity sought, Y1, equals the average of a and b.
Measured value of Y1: 4721.4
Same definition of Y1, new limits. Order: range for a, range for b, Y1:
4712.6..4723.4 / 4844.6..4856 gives 4780.8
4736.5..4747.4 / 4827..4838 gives 4783.3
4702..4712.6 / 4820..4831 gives 4764.7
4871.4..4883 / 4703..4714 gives 4790.4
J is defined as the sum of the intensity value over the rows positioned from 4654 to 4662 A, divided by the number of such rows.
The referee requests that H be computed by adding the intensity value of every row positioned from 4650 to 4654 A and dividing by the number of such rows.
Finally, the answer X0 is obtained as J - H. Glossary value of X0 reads 0.009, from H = 0.660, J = 0.669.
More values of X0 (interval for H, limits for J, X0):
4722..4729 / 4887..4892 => 0.004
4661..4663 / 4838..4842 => 0.049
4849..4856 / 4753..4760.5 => -0.010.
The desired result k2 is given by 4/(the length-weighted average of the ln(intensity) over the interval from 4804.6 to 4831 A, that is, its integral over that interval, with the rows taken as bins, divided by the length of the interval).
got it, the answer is -13.0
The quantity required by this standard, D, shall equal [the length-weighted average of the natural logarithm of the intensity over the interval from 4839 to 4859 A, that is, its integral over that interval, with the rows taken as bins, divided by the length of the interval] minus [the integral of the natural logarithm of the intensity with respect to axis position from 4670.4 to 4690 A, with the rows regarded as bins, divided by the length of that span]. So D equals 0.07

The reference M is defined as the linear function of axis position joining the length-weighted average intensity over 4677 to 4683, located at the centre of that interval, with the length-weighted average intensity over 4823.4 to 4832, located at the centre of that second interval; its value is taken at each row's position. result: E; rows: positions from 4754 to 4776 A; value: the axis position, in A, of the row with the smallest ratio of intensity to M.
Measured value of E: 4764.37 A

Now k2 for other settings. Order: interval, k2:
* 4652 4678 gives -8.8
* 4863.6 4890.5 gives -9.9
